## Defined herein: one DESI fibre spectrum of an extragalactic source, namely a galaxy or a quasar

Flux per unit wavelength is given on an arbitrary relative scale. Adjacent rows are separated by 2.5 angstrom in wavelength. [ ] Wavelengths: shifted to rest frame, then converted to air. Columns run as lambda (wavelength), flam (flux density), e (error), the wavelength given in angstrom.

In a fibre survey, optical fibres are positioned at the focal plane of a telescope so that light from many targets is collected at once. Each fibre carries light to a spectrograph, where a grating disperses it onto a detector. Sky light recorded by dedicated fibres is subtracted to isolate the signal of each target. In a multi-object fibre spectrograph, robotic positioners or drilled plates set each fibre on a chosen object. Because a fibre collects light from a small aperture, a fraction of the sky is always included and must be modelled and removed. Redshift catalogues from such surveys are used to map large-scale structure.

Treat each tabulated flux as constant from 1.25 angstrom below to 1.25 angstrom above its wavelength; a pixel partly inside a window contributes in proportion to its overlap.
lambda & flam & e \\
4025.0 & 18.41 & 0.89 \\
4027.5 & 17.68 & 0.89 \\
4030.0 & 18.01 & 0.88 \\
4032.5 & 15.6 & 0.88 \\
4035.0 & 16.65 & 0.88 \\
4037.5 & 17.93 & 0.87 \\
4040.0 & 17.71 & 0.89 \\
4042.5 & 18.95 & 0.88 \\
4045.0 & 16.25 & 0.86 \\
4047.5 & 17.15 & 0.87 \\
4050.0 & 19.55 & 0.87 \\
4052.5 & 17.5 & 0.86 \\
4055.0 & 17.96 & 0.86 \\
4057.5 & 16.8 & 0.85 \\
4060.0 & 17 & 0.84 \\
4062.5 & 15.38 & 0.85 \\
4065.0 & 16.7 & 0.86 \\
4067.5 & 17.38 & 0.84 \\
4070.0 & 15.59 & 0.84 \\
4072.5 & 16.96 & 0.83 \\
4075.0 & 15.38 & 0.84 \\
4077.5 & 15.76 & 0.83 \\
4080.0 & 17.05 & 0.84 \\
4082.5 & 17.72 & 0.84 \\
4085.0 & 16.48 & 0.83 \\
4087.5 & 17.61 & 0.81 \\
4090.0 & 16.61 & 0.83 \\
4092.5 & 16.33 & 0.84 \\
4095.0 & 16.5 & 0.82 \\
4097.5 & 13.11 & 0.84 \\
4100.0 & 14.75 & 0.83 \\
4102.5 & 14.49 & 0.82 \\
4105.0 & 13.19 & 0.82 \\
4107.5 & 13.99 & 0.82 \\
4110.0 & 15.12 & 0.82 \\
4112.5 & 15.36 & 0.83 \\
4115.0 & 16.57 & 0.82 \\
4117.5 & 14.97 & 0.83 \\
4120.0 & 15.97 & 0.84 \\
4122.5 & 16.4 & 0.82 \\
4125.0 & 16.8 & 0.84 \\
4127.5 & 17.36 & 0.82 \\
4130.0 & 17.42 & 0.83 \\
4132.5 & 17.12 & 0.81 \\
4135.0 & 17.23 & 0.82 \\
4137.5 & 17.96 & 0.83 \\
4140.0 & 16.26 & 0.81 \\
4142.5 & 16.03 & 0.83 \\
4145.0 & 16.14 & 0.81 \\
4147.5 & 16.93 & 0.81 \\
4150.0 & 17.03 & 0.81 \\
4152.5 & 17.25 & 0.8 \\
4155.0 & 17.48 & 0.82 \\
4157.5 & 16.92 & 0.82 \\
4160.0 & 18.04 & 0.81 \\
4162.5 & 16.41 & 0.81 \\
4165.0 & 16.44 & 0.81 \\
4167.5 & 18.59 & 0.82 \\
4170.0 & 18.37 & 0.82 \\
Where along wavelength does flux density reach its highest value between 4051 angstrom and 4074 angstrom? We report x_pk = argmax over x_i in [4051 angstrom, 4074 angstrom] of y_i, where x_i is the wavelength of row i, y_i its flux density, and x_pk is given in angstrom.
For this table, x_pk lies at 4055.0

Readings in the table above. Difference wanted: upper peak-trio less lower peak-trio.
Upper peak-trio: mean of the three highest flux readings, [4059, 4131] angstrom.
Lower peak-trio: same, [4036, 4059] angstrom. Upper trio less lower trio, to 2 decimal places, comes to -1.24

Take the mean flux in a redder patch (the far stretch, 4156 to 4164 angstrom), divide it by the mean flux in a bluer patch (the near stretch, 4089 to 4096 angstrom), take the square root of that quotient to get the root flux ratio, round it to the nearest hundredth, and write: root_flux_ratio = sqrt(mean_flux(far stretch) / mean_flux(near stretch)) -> 1.02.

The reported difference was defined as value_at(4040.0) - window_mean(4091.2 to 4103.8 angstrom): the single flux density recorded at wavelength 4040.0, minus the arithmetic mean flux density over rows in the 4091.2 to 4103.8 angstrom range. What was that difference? 2.7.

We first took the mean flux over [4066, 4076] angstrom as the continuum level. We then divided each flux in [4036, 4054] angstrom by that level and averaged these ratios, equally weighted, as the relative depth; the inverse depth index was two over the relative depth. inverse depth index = 1.83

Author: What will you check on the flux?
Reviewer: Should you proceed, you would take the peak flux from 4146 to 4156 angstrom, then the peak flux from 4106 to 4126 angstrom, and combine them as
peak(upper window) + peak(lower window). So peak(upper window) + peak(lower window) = 34.3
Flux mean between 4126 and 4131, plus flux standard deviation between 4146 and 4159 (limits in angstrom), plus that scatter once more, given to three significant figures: 17.8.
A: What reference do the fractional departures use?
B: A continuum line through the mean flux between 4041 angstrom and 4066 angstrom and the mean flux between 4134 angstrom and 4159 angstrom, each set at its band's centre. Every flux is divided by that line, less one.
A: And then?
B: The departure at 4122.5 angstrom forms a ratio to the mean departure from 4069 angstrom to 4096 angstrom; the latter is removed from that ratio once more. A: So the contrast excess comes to 1.0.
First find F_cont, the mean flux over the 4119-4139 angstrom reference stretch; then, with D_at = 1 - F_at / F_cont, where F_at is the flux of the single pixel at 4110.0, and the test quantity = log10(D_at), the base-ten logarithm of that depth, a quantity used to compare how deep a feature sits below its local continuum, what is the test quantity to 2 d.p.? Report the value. -0.95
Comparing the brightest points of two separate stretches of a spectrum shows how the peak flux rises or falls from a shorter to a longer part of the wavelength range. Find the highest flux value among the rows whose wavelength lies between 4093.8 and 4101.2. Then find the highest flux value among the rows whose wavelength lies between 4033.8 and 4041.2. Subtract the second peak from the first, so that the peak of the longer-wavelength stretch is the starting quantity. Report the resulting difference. -1.4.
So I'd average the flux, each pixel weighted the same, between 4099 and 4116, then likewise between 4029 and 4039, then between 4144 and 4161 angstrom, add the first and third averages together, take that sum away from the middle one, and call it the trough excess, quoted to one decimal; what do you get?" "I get -14.8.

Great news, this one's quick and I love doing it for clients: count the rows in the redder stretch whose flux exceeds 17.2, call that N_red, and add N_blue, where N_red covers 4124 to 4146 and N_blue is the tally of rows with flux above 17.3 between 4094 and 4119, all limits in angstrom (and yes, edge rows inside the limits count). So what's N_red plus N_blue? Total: 4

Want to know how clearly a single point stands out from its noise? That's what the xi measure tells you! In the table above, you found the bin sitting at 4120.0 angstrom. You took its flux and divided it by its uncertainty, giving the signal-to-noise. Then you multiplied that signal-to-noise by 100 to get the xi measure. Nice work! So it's 1901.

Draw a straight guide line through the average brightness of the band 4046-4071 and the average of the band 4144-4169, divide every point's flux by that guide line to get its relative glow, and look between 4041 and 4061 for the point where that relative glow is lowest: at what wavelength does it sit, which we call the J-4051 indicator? 4045.0 angstrom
